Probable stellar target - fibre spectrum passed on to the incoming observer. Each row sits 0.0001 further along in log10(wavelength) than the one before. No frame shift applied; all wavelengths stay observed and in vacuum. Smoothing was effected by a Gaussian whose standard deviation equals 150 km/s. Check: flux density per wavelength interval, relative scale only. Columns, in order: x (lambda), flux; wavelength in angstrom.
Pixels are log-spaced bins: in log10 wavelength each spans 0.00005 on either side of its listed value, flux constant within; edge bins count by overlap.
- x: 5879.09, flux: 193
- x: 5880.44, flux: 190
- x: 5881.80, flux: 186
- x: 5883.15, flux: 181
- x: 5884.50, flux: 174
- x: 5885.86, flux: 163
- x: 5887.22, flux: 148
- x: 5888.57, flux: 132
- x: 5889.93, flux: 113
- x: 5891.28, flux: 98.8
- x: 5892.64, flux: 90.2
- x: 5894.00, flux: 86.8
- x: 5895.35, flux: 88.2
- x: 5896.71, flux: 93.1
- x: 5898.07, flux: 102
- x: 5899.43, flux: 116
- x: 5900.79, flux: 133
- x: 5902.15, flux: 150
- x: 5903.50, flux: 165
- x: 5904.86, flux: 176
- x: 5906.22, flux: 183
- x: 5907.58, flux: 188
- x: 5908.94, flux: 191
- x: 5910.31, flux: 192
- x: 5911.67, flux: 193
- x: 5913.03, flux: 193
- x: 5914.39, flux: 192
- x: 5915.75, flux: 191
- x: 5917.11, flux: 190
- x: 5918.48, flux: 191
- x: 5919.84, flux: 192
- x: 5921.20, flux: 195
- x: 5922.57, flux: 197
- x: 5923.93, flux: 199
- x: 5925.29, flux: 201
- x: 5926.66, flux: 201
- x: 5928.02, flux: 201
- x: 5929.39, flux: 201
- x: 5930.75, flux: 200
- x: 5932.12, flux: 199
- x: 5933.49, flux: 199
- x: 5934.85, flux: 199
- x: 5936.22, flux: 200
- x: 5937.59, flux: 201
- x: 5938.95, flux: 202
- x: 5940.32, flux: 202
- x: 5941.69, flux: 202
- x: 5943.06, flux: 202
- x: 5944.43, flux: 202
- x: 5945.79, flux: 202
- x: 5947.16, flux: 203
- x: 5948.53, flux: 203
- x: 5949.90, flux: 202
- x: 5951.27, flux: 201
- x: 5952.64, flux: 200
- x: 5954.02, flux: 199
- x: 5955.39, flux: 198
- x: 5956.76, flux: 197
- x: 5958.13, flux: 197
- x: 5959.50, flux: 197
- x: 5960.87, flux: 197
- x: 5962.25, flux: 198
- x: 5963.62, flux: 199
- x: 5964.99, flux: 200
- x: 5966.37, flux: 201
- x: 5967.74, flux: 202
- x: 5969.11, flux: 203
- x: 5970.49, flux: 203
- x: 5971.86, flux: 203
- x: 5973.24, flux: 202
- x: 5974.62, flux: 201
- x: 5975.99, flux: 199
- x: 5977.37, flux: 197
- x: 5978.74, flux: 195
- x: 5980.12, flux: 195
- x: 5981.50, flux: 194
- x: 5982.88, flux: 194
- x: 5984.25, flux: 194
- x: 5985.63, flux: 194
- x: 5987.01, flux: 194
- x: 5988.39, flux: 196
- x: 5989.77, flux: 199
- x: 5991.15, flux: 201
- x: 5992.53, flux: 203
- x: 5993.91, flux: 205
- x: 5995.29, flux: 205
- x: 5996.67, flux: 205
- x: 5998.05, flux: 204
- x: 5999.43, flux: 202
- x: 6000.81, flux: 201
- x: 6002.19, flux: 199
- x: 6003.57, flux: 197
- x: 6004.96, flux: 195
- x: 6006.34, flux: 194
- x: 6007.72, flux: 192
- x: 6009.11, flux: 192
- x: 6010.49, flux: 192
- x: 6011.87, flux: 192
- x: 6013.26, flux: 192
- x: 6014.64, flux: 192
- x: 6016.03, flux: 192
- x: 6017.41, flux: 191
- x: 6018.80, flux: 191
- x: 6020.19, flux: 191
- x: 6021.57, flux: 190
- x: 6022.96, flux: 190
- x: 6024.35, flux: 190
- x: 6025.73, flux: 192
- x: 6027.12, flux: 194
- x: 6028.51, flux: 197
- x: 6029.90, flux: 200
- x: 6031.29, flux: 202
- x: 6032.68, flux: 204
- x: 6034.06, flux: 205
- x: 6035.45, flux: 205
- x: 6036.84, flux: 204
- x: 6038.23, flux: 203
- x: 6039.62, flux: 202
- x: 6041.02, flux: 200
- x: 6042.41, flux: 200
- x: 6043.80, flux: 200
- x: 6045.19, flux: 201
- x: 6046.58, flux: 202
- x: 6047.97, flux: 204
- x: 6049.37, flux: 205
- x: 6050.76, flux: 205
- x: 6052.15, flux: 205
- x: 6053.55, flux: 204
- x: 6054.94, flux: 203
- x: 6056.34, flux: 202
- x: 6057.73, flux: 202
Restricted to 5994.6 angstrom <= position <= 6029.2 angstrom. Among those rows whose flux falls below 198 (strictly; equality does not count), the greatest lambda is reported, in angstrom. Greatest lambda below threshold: 6028.51 angstrom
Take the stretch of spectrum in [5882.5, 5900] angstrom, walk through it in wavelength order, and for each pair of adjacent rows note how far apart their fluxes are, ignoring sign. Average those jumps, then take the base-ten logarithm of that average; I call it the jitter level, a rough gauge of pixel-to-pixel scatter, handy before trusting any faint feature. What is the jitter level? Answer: 1.0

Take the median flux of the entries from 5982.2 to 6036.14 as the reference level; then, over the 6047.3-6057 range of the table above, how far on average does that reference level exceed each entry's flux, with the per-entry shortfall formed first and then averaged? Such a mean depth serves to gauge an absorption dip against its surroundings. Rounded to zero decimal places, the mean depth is -10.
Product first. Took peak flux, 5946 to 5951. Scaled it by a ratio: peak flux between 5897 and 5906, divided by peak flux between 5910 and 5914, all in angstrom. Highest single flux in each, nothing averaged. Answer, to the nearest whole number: 185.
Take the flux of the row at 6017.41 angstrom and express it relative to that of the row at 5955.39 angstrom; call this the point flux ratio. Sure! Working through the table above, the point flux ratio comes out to 0.96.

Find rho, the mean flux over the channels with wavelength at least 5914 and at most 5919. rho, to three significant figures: 191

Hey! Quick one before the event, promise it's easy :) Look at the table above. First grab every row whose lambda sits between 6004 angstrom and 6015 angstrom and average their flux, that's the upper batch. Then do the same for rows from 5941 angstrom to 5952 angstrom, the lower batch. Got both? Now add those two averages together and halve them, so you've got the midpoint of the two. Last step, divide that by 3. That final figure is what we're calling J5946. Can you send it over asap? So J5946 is 65.8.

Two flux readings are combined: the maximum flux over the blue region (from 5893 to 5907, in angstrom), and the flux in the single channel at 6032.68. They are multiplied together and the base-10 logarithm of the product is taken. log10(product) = 4.57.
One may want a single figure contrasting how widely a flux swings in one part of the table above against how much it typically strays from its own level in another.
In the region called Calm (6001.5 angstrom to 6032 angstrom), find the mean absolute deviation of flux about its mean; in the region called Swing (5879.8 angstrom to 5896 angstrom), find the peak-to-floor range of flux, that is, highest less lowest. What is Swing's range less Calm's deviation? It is 100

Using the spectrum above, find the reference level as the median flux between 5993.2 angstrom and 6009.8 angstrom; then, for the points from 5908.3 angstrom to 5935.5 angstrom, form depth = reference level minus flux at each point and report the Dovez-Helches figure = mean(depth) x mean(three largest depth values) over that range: 39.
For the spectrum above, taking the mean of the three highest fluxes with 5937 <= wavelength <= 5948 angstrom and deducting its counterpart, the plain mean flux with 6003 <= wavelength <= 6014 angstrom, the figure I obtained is 9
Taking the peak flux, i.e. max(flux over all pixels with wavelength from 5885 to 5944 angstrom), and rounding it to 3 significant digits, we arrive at 202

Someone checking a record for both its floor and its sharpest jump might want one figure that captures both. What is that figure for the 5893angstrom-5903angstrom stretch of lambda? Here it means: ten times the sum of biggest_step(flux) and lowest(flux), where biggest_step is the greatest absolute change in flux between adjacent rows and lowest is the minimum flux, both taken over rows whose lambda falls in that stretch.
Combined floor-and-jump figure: 1038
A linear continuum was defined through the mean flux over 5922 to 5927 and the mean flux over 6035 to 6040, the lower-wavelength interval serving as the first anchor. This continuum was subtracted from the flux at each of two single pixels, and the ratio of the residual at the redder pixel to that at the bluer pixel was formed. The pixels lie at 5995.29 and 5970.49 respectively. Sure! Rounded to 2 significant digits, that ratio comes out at 1.6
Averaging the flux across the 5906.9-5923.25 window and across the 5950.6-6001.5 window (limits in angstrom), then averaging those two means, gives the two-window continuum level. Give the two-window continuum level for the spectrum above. 196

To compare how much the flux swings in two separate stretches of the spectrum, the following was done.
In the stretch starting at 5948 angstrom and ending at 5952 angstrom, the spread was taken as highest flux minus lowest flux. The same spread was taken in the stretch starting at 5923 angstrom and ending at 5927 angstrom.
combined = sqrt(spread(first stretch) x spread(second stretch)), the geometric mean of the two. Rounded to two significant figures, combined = 2.0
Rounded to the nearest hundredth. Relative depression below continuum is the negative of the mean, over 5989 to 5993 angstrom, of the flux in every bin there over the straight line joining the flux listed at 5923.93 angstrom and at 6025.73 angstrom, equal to -1.03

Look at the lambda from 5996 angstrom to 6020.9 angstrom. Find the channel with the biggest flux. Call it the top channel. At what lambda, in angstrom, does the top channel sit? 5996.67 angstrom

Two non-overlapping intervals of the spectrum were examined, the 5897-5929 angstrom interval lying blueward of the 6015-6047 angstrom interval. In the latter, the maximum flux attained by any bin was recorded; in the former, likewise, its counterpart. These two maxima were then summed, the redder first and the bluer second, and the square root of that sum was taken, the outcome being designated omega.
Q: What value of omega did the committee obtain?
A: 20.1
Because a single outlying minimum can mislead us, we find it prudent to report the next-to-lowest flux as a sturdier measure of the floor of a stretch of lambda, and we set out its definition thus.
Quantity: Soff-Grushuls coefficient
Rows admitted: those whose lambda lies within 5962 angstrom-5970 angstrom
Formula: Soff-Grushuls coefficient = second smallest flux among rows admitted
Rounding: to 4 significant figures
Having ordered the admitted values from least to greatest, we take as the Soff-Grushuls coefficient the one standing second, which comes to 199.0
